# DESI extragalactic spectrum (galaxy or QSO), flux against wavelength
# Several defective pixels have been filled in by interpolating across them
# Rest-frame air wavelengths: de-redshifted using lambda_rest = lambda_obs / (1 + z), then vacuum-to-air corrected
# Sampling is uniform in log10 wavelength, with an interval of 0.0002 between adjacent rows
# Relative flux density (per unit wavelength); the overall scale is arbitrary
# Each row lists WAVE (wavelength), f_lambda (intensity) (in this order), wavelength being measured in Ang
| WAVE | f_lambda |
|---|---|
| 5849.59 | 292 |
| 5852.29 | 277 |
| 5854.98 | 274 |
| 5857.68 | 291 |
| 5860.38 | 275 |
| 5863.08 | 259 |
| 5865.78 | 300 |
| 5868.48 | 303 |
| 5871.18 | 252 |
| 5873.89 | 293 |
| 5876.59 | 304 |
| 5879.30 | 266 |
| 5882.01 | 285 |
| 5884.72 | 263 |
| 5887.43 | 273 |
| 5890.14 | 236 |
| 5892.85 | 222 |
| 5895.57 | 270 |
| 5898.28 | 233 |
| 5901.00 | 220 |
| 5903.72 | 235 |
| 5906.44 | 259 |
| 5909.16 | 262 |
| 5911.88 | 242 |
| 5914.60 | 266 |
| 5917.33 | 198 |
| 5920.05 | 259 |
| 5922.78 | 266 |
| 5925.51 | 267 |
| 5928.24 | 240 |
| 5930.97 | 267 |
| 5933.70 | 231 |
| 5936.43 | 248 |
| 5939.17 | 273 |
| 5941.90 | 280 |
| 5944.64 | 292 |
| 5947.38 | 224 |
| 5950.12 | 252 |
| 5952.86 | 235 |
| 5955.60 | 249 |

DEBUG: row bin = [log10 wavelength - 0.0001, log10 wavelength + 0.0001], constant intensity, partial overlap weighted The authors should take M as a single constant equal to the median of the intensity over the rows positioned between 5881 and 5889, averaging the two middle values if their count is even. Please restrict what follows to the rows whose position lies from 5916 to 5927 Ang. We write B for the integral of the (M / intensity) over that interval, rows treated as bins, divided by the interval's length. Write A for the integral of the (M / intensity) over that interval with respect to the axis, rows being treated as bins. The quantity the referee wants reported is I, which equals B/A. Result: 0.091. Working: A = 12.3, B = 1.12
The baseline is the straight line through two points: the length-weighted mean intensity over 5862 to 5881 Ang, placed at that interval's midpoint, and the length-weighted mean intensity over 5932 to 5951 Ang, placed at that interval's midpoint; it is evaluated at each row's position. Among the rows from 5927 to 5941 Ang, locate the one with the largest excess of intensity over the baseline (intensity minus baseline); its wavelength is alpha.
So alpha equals 5939.17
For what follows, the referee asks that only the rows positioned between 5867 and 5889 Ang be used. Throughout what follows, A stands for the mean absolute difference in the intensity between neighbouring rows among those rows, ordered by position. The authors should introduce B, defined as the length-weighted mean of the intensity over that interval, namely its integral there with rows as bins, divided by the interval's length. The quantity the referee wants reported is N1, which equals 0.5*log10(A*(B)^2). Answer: 3.166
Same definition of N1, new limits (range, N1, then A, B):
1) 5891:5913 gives 3.065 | 23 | 243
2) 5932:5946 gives 3.015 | 15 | 265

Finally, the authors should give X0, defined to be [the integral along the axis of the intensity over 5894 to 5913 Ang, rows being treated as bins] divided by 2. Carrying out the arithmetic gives 2333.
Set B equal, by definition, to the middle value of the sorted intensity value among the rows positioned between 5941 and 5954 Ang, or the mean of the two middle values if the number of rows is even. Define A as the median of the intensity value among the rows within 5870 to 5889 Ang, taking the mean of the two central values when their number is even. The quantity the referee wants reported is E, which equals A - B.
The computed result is 21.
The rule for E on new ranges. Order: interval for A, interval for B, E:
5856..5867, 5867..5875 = -10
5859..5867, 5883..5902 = 39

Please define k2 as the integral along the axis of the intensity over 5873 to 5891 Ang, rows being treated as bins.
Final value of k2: 4948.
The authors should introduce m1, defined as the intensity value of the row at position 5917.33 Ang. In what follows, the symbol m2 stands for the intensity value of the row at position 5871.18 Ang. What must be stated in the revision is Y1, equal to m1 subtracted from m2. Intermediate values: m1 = 198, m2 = 252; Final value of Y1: 54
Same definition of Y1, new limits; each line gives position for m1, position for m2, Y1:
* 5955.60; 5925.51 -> 18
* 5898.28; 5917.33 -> -35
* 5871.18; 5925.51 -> 15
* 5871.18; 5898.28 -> -19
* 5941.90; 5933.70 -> -49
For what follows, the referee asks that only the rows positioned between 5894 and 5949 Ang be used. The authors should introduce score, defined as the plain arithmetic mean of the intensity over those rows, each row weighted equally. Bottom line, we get 252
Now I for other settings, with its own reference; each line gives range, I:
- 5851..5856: 0.200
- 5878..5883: 0.200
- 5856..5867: 0.091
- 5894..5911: 0.059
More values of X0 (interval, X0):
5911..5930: 2364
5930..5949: 2461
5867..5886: 2670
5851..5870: 2684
